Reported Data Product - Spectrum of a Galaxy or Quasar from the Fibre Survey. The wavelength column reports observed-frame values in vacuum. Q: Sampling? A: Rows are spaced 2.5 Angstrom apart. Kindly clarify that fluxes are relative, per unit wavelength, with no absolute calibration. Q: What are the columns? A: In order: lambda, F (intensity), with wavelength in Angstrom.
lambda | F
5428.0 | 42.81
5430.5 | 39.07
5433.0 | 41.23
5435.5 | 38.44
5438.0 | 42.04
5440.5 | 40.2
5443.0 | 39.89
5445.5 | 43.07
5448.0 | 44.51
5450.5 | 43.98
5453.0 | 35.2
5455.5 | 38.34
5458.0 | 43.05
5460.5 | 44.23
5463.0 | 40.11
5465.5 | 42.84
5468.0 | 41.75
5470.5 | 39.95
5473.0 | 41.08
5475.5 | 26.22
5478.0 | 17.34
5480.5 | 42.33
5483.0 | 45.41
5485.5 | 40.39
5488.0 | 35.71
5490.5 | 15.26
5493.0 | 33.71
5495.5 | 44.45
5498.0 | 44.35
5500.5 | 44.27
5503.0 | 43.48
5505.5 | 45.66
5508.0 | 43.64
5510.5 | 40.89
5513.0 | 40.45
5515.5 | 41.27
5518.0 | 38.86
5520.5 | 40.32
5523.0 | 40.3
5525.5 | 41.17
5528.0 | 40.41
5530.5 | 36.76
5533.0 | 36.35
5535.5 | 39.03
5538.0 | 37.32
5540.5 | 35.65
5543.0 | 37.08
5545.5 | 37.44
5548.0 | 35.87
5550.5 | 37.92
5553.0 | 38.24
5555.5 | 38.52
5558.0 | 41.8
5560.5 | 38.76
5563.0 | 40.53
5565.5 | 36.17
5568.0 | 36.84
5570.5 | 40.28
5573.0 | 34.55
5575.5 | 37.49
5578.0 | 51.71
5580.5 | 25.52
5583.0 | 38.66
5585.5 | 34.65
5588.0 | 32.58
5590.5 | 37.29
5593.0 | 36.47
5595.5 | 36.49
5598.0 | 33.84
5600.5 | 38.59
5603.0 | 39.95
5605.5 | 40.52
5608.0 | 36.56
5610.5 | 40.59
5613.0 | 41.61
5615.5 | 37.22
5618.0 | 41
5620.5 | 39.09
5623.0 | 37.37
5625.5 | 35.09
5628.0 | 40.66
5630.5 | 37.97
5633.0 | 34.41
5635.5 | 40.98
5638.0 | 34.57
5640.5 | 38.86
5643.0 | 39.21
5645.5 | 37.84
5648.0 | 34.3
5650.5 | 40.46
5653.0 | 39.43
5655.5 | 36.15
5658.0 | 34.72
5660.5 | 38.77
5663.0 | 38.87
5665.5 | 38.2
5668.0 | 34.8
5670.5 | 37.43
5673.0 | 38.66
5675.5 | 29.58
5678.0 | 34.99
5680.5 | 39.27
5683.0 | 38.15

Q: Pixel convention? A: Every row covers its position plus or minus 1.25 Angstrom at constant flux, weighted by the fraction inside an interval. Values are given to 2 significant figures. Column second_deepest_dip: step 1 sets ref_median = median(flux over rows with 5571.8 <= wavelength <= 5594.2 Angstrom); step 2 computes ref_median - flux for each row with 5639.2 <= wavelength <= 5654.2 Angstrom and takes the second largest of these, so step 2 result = -1.4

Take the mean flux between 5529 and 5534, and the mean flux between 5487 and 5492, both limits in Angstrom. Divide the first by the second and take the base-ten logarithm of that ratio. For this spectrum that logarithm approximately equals 0.16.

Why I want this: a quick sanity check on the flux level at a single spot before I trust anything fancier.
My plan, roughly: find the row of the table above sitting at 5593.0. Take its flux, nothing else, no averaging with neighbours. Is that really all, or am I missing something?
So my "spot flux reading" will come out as 36.47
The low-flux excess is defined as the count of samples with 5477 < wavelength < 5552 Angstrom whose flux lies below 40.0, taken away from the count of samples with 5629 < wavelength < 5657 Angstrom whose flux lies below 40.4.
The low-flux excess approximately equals -5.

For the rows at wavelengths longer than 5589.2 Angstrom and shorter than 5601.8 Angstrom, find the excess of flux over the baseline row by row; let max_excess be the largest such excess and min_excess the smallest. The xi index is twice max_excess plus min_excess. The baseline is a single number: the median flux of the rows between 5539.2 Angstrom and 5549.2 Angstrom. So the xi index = 1.6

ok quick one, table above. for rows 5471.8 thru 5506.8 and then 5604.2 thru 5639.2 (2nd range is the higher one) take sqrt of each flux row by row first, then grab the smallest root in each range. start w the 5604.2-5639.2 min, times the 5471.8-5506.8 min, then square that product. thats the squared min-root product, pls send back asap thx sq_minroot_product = 525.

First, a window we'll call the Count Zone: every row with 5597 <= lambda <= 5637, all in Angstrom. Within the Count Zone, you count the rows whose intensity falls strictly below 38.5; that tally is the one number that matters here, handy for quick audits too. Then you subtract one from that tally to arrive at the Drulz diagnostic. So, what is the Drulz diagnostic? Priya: 6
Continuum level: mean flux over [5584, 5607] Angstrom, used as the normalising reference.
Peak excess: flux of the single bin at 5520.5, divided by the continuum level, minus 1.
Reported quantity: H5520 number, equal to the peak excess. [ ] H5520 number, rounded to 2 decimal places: 0.10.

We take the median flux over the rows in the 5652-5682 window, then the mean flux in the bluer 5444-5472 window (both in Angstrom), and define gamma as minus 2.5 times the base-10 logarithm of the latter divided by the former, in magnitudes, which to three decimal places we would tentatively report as -0.102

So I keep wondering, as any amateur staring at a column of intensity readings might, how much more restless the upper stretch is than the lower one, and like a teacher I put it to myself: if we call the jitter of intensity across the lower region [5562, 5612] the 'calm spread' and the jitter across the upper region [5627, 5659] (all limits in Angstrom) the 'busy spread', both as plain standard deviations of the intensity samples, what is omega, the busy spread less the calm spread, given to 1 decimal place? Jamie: -2.3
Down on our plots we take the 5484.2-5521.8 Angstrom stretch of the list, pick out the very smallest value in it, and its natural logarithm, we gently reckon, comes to 2.73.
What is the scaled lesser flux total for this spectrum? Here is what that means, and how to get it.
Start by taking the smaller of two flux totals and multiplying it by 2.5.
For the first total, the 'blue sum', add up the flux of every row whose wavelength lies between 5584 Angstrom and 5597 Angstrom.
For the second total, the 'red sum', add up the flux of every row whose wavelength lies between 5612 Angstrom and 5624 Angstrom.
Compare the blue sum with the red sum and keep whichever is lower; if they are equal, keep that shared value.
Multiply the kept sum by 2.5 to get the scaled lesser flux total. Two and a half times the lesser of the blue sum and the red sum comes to 443.7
